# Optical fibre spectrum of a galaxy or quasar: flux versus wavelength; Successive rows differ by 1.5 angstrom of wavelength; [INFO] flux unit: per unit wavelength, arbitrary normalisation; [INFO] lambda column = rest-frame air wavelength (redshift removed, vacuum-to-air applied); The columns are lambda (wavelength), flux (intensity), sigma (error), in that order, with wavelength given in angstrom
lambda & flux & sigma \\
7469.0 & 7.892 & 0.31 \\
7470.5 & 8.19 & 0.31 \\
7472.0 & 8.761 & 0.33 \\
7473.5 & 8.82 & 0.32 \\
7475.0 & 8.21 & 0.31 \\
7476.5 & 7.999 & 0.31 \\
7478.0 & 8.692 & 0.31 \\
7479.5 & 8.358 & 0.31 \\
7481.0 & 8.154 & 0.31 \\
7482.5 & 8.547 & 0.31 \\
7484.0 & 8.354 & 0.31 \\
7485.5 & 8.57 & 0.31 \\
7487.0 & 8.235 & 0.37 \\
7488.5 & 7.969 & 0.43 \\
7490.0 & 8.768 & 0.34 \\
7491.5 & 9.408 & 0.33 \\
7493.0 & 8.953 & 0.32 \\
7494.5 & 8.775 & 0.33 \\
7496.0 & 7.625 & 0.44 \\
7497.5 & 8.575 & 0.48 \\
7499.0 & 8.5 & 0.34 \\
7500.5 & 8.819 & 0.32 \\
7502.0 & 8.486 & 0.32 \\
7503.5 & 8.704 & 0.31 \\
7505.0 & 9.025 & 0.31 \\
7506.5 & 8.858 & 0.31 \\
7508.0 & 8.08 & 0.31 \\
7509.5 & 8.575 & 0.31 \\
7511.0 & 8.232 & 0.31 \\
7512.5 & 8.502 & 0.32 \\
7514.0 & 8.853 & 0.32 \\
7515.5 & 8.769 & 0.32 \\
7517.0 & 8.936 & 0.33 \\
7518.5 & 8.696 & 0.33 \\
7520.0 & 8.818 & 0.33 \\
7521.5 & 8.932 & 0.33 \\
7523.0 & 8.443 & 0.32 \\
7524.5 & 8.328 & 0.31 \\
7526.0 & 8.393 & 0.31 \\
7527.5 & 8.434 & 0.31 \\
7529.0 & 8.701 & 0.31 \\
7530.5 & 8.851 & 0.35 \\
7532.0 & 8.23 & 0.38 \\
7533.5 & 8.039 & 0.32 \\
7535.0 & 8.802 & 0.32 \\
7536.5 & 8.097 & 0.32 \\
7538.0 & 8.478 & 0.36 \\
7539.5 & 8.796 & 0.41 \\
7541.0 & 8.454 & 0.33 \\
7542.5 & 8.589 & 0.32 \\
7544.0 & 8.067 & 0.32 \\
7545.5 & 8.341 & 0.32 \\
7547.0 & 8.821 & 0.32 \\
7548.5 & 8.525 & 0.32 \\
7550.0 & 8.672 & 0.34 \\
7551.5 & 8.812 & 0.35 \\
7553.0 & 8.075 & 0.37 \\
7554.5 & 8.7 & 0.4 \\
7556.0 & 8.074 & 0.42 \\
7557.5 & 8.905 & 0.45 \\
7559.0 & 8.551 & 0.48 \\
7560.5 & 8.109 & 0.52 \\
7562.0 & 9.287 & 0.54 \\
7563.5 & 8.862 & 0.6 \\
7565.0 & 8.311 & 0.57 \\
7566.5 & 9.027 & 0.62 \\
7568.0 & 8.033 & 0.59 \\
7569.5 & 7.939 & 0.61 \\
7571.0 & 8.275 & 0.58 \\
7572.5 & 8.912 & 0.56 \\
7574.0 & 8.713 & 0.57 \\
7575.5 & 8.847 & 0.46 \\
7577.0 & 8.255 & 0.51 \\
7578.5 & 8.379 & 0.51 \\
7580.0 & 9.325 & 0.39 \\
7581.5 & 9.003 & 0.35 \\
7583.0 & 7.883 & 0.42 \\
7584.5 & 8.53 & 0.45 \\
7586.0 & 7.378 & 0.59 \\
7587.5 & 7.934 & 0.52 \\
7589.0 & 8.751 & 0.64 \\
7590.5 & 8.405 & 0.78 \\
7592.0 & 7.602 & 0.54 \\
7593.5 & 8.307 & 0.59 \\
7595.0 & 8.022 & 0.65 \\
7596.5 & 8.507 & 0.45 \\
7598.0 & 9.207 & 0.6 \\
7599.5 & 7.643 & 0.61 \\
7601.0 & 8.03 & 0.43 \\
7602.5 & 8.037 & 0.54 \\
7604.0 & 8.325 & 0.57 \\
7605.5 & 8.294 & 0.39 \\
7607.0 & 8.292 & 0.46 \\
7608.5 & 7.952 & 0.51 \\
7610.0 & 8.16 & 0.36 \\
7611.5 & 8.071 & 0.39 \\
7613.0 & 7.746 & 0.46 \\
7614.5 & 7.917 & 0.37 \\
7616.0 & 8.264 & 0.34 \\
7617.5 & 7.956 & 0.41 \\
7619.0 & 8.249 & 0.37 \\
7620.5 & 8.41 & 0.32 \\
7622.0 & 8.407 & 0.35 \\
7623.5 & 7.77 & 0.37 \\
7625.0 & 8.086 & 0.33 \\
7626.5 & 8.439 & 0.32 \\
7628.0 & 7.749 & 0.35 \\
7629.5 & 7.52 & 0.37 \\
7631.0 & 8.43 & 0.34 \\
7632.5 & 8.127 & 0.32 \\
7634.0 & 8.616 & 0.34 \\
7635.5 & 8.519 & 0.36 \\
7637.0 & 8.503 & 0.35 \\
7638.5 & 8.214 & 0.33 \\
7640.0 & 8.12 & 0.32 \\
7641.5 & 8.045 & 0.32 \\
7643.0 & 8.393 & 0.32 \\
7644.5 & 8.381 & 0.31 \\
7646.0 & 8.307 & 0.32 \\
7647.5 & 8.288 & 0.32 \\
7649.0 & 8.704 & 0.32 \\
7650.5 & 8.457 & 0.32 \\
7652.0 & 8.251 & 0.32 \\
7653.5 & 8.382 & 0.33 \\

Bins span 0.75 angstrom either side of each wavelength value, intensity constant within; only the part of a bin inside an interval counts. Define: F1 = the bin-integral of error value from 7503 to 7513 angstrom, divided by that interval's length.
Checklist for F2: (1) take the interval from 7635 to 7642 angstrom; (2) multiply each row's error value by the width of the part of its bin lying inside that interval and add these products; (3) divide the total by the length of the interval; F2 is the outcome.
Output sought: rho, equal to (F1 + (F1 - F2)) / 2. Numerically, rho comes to 0.14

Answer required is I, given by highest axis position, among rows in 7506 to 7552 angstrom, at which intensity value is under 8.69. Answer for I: 7550.0 angstrom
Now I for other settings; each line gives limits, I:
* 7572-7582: 7578.5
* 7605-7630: 7629.5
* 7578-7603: 7602.5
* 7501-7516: 7512.5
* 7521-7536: 7533.5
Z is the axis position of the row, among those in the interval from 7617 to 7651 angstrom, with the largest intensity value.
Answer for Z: 7649.0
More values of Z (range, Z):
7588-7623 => 7598.0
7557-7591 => 7580.0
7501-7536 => 7505.0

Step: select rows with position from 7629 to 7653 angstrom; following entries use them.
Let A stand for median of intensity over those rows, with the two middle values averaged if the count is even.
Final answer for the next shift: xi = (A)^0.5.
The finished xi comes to 2.89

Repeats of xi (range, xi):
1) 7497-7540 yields 2.93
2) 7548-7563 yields 2.93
